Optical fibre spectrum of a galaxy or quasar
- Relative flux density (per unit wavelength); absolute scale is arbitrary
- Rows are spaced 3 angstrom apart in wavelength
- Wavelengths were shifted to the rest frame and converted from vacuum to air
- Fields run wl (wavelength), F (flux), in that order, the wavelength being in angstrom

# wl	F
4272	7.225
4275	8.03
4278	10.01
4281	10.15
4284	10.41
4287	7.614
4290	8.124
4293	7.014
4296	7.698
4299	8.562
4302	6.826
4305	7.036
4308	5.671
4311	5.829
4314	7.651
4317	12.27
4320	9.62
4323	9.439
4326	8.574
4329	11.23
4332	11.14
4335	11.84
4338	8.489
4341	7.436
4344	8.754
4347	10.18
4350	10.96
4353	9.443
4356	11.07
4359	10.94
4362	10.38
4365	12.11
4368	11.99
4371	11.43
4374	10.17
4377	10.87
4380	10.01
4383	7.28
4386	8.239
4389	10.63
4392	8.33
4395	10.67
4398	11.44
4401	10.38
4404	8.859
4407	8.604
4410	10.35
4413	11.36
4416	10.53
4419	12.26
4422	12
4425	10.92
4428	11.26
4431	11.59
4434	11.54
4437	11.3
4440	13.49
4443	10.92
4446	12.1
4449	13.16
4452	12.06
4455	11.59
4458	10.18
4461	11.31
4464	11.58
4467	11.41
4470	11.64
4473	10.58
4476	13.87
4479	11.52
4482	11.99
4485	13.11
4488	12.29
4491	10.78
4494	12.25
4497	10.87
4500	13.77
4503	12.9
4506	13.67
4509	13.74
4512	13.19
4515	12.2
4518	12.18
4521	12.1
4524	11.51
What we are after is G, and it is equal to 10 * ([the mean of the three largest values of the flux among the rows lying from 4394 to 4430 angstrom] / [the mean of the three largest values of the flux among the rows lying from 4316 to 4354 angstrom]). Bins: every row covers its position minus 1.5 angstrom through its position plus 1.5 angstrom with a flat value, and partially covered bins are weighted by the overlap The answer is 10.1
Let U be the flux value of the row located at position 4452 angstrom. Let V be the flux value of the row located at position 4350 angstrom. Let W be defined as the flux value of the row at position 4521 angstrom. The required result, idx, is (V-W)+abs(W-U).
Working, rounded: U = 12.06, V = 10.96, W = 12.1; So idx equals -1.1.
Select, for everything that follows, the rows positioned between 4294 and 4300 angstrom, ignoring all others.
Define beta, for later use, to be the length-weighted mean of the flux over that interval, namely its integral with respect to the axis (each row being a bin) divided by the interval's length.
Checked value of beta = 8.0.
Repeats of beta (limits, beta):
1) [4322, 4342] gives 9.8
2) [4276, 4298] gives 8.7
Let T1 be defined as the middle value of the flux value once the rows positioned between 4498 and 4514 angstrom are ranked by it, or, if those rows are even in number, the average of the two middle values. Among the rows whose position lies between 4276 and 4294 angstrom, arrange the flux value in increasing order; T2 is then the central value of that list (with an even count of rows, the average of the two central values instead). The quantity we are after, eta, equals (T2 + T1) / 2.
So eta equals 11.4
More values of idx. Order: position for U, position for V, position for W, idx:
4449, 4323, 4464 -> -0.6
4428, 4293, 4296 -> 2.9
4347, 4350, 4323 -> 2.3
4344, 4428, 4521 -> 2.5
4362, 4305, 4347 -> -2.9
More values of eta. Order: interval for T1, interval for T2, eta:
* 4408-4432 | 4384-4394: 9.8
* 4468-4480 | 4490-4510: 12.2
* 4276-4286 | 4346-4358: 10.4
